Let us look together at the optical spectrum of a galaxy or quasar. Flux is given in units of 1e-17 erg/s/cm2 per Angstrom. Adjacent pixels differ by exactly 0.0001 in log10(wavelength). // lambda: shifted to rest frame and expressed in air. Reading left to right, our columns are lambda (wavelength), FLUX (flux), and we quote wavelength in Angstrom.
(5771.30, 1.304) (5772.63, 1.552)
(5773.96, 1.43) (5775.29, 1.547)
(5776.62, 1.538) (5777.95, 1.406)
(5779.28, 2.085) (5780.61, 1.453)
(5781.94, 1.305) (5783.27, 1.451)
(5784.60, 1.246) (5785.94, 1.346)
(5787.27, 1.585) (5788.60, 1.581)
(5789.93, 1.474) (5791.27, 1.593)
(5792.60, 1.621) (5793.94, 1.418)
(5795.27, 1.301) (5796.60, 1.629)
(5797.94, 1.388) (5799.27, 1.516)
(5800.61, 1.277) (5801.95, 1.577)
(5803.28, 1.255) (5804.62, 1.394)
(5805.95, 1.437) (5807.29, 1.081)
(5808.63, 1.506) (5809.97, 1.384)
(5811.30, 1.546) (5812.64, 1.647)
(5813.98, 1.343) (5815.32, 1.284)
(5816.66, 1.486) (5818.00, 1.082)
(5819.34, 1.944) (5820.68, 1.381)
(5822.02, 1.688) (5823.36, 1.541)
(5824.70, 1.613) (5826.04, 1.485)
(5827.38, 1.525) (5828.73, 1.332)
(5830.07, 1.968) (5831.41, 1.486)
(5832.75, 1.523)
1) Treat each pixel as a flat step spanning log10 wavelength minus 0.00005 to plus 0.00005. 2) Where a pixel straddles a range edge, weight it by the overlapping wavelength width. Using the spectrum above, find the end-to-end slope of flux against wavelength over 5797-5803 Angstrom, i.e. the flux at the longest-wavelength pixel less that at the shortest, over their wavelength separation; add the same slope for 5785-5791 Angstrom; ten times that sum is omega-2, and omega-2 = 0.8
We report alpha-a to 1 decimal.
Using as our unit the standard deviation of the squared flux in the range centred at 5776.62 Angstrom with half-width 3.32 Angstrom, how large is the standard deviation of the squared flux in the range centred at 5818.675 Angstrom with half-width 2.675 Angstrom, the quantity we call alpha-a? 1.1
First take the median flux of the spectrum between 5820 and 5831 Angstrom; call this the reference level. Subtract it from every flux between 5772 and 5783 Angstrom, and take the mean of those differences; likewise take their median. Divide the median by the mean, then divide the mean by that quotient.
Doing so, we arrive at 0.00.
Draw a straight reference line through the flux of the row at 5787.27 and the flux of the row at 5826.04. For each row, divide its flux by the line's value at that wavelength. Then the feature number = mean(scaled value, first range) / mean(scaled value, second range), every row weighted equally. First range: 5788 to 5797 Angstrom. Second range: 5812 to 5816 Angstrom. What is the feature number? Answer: 1.03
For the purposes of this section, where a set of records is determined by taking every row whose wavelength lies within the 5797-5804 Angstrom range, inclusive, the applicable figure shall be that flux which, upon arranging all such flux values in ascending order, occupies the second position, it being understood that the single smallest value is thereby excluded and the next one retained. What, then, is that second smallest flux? 1.277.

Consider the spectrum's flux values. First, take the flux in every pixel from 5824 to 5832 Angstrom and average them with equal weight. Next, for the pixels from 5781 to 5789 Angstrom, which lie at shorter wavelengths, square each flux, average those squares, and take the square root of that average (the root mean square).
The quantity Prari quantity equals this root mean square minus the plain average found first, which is -0.14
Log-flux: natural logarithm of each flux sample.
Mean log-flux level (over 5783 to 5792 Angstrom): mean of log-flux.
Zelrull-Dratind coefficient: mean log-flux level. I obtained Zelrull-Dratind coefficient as 0.38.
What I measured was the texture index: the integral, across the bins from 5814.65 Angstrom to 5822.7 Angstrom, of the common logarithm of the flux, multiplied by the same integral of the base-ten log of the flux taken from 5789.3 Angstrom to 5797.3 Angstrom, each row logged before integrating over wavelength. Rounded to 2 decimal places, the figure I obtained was 1.84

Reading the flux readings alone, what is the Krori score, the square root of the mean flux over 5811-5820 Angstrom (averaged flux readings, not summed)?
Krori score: 1.21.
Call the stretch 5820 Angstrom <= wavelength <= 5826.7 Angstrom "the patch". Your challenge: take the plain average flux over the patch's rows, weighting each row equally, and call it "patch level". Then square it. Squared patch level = 2.38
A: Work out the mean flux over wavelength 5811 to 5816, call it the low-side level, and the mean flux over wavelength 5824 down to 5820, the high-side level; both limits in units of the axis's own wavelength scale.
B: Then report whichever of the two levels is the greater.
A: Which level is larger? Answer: 1.54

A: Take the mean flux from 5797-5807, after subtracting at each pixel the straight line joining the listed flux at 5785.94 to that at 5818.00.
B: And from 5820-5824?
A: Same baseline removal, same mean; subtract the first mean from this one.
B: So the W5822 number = 0.30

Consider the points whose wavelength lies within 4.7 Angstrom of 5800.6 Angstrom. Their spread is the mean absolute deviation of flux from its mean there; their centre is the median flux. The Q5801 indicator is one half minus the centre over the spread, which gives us -11.1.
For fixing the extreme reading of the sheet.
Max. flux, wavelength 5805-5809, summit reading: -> 1.506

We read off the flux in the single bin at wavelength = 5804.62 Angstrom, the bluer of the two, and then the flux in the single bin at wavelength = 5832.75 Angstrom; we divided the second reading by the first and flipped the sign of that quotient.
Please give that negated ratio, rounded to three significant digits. -1.09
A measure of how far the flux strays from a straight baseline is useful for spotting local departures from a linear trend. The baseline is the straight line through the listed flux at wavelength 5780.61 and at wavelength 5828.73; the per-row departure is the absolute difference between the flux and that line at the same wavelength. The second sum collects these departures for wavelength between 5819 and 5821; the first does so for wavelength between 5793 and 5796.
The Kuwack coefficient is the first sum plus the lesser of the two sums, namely 0.23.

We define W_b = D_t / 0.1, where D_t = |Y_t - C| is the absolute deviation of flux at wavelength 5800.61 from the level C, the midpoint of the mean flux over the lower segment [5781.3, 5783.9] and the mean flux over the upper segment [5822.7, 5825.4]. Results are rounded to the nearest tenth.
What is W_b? 2.0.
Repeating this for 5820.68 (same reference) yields 1.0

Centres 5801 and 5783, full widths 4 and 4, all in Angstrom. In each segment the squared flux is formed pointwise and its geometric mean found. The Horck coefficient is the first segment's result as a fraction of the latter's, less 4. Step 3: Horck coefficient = -2.81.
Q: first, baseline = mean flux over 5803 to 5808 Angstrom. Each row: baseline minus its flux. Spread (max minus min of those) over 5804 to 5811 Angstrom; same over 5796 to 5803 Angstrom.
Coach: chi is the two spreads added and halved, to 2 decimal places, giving 0.39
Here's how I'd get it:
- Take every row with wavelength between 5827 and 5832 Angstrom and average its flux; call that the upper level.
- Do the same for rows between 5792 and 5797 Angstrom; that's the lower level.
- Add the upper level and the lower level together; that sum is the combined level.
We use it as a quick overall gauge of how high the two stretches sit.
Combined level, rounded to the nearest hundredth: 3.07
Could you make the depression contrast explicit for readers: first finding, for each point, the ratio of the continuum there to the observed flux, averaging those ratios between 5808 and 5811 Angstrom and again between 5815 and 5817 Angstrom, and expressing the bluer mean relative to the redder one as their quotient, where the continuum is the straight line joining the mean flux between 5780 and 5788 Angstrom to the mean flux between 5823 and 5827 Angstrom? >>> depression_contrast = 0.94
